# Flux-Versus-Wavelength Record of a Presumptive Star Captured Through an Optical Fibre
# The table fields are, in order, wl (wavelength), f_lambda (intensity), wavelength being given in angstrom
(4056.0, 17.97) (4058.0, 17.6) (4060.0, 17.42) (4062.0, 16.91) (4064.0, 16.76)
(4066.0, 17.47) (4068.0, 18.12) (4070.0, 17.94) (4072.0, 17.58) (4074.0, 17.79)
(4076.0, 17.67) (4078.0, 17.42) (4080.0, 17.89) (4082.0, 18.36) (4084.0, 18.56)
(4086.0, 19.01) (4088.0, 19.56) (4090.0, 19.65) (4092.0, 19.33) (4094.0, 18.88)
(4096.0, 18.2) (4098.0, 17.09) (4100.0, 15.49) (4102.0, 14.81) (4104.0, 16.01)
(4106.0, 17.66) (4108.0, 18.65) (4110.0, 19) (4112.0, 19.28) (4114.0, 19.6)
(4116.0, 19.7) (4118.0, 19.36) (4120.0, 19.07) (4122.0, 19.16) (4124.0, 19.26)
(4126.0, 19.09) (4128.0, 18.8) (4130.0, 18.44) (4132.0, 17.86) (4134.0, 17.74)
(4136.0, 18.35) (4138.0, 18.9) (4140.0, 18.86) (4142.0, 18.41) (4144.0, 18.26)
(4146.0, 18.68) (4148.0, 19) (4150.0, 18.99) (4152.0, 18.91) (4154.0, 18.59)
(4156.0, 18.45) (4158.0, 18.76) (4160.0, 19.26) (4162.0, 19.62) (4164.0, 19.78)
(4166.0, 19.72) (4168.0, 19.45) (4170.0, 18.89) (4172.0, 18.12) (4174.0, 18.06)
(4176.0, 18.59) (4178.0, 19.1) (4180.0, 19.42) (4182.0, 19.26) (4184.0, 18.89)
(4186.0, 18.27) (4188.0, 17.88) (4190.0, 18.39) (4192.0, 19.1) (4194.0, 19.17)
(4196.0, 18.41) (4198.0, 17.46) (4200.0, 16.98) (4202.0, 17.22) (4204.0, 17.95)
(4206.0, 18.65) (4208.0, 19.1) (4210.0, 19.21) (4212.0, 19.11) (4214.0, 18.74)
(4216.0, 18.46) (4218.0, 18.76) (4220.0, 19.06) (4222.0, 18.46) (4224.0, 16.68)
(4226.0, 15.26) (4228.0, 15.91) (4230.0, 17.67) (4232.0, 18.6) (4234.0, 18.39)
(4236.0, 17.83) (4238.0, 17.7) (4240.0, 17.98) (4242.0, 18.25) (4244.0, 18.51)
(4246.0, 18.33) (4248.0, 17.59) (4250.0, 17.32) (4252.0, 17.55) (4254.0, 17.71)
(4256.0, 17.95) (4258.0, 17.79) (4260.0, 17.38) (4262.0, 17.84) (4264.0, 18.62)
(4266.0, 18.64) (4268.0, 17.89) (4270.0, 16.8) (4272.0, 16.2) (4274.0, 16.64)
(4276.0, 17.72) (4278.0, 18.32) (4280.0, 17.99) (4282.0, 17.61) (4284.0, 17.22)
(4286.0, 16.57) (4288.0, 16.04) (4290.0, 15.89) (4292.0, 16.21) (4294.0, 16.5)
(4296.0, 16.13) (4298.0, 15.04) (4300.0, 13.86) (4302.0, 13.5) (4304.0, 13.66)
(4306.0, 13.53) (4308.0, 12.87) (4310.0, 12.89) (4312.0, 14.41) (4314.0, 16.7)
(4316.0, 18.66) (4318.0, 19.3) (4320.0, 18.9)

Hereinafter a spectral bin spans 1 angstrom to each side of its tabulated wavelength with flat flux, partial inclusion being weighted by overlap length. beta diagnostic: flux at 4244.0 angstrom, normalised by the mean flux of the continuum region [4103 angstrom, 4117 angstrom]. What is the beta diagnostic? 1.00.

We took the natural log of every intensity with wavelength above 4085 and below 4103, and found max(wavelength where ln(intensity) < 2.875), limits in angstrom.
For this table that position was 4102.0 angstrom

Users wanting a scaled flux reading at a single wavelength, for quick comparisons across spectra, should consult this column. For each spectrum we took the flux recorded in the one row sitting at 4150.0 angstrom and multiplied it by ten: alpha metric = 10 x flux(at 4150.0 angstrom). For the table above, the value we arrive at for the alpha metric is 190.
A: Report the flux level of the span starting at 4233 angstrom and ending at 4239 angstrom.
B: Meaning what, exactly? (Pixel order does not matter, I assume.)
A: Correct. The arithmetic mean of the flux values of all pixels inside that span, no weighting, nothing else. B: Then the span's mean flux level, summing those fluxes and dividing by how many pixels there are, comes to 18.0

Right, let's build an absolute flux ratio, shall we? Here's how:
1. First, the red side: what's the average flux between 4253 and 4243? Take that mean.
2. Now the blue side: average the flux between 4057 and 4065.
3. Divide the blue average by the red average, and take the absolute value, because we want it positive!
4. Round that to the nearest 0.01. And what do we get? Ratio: 0.96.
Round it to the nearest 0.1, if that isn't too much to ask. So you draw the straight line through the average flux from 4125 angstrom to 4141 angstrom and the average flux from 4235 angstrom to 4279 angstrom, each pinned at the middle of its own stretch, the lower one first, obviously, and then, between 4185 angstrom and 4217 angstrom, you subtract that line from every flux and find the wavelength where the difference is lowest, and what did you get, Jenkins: 4200.0 angstrom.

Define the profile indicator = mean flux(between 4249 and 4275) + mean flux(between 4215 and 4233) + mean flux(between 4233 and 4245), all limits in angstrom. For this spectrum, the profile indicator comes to 53.3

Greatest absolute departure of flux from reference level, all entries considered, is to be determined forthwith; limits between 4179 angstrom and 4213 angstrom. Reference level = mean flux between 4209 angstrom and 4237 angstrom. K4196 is 1.4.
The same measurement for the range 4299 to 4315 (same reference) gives 5.1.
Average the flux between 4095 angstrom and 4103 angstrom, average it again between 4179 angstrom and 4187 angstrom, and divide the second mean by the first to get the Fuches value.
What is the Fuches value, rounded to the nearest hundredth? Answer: 1.16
